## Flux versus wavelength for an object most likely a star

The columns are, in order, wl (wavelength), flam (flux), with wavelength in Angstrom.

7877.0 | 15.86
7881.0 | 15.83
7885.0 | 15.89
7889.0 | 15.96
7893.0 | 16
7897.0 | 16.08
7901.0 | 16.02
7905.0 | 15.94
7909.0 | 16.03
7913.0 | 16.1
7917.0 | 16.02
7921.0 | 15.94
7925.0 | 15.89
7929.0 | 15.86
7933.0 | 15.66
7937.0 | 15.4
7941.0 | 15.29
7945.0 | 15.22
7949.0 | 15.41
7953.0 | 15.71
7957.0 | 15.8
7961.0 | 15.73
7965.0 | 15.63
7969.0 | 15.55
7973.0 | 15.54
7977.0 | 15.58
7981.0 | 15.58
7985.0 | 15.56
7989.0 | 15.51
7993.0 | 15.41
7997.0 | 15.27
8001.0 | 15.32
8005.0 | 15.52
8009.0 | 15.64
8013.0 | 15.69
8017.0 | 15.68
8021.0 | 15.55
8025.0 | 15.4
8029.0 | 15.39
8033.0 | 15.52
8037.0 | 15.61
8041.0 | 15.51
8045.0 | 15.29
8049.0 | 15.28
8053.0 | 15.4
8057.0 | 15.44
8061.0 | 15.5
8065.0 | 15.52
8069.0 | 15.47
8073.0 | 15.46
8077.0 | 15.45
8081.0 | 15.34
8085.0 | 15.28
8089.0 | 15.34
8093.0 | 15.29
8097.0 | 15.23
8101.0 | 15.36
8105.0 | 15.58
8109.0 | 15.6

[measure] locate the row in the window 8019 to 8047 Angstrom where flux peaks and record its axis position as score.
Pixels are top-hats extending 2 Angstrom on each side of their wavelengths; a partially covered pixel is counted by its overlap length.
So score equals 8037.0 Angstrom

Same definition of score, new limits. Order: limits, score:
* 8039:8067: 8065.0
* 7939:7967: 7957.0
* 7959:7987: 7961.0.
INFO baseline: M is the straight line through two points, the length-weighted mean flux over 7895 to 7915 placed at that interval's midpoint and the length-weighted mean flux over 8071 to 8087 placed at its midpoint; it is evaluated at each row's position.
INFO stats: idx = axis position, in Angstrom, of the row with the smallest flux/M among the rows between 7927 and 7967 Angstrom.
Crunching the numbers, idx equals 7945.0 Angstrom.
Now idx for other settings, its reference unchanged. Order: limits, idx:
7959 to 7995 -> 7993.0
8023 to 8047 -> 8045.0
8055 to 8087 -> 8085.0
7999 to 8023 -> 8001.0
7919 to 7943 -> 7941.0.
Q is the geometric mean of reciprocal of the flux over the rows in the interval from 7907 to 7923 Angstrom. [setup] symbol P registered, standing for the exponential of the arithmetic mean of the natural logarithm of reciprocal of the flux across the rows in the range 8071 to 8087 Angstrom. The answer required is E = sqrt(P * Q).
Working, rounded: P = 0.0650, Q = 0.0624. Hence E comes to 0.0637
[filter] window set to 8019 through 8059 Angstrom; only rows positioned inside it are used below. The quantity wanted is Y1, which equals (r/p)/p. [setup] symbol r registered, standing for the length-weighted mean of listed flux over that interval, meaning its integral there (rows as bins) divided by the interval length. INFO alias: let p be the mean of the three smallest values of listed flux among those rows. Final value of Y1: 0.0658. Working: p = 15.3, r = 15.4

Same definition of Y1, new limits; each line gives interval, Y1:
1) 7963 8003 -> 0.0659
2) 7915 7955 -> 0.0668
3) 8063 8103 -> 0.0660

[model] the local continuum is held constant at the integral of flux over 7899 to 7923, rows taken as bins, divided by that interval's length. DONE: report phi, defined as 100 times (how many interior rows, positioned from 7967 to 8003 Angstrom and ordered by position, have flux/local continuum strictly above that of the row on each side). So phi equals 0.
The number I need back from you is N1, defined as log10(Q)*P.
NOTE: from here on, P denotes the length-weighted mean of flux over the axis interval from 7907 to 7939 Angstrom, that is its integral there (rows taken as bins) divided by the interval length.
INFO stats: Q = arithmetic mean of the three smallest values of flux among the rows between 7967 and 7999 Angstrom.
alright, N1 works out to 18.8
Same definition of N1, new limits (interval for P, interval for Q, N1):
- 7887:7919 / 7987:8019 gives 19.0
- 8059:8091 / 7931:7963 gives 18.3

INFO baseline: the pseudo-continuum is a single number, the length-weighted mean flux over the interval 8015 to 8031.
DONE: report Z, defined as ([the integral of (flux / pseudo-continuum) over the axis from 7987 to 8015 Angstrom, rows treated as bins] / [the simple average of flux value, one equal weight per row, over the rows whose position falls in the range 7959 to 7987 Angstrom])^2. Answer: 3.213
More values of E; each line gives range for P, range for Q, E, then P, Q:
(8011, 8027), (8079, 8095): 0.0647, 0.0642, 0.0653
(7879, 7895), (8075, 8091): 0.0640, 0.0628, 0.0651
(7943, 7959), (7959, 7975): 0.0642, 0.0644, 0.0641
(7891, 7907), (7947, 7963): 0.0632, 0.0625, 0.0638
